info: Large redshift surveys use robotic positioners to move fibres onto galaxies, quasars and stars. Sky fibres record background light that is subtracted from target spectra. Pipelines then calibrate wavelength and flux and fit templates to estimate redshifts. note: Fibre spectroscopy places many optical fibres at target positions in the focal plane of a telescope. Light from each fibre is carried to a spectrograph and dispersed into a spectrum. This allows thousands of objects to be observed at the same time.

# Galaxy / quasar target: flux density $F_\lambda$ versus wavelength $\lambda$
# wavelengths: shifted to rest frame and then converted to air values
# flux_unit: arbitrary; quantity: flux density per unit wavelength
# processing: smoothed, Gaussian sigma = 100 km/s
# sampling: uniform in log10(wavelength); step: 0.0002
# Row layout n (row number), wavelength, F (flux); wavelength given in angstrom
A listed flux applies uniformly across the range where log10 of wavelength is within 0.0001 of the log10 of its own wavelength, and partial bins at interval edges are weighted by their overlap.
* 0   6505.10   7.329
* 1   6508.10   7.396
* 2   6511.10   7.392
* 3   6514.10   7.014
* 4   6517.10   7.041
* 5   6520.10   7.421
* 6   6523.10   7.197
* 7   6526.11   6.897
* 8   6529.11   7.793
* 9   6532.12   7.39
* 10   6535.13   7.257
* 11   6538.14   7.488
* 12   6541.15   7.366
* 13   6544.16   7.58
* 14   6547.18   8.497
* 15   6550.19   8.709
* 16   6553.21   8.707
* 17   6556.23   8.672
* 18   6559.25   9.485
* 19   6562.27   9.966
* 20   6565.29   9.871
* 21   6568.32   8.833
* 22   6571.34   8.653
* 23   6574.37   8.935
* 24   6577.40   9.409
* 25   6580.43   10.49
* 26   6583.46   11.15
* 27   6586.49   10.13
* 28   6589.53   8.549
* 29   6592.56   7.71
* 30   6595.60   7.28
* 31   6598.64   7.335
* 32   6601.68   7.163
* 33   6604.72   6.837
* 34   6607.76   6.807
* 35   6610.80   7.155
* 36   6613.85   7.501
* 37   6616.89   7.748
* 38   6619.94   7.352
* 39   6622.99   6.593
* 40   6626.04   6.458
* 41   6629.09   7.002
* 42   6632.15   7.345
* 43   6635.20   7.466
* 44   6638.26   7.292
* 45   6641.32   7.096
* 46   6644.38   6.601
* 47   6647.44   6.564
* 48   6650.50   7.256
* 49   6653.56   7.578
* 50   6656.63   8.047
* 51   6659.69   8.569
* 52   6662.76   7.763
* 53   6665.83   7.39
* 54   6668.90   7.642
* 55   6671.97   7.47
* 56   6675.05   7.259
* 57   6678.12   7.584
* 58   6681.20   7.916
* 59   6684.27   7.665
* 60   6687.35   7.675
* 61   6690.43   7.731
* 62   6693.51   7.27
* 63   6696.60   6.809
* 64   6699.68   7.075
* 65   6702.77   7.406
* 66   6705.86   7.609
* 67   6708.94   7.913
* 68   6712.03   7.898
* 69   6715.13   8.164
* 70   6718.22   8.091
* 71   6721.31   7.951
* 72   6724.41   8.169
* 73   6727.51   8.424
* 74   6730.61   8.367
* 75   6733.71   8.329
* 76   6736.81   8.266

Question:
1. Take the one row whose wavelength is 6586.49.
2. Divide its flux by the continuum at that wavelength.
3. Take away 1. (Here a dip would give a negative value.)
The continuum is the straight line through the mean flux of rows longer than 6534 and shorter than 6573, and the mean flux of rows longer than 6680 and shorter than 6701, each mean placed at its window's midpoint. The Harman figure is 0.22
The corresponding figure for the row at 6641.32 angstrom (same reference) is -0.10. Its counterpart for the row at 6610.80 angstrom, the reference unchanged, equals -0.12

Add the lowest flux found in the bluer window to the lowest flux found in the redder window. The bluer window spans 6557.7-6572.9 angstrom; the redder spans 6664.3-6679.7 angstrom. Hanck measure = 15.9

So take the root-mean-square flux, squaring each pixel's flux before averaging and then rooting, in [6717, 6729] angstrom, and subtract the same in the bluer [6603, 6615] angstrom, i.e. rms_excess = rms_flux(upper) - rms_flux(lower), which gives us 1.08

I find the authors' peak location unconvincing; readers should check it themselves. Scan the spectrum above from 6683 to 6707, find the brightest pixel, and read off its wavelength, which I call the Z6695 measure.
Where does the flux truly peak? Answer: 6690.43 angstrom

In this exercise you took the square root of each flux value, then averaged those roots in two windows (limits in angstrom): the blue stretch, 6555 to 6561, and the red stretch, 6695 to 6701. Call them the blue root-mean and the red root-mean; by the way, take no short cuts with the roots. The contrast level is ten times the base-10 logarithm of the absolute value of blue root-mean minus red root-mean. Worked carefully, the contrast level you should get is -4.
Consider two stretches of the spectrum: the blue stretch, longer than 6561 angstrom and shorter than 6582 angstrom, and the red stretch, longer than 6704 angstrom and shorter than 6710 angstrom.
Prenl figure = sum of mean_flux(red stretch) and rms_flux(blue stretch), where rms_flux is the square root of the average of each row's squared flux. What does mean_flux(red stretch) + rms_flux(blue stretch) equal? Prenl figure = 17.2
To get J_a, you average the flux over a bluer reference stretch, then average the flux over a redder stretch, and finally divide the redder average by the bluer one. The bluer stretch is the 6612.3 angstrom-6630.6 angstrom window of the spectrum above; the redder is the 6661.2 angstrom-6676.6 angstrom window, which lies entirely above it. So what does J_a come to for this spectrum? 1.06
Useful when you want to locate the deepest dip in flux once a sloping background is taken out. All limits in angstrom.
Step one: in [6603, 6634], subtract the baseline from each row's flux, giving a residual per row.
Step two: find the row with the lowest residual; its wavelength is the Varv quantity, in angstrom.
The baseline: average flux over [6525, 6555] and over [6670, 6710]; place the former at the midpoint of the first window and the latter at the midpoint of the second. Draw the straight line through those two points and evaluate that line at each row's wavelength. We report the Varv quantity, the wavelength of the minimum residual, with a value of 6626.04 angstrom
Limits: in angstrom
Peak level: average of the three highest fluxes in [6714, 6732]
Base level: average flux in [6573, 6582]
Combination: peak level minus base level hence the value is -1.3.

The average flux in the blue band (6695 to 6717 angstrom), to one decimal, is 7.6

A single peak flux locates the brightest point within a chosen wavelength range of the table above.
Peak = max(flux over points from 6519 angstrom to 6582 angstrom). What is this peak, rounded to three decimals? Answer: 10.490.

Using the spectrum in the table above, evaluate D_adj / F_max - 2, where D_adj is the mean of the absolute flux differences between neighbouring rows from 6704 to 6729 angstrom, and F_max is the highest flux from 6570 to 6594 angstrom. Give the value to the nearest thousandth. -1.984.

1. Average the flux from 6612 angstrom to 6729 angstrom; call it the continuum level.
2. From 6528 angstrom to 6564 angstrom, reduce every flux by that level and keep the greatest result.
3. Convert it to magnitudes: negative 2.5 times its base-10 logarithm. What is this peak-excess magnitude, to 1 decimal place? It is -1.0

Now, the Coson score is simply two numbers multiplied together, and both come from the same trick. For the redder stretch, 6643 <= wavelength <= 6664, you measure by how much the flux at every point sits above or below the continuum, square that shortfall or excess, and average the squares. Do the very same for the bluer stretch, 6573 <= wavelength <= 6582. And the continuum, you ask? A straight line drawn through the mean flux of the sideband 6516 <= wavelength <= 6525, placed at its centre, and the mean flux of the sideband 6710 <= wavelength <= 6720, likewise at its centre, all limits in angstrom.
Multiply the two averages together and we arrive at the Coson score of 2.7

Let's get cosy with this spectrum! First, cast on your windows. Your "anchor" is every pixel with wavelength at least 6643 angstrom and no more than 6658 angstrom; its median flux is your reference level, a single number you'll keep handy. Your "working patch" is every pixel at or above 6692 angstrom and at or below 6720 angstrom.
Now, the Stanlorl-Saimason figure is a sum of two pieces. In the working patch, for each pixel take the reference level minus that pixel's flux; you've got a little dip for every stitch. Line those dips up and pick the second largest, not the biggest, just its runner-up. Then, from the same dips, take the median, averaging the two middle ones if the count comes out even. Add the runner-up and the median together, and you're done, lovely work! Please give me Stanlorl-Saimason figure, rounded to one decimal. -0.2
